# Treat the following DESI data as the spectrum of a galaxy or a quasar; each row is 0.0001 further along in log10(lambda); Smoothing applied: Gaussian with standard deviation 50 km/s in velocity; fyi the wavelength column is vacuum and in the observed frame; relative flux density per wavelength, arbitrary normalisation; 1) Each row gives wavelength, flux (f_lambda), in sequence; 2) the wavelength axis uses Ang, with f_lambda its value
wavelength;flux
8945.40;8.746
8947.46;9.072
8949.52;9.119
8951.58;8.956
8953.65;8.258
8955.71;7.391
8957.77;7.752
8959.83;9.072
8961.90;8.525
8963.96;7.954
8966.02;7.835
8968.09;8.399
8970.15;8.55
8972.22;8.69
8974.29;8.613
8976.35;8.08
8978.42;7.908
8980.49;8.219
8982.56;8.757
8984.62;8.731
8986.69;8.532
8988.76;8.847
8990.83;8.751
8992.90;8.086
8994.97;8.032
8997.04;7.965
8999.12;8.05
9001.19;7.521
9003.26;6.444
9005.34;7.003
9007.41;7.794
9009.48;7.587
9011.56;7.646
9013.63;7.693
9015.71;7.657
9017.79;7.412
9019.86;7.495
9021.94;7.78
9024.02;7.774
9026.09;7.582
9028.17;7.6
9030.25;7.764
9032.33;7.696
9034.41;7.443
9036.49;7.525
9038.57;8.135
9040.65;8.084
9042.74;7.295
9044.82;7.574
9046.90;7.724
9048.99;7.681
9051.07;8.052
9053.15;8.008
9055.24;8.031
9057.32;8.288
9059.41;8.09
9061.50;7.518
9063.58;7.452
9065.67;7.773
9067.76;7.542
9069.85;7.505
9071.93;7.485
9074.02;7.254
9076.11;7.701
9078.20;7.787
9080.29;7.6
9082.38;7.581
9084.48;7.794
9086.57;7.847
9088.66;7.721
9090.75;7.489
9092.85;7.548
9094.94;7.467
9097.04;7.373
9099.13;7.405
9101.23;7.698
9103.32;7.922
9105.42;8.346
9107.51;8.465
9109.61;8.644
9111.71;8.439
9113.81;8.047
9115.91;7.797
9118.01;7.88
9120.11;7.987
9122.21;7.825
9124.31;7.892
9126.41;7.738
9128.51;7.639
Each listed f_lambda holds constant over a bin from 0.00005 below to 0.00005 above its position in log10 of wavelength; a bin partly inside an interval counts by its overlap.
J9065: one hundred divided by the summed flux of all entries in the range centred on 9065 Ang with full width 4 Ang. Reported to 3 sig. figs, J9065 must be 6.57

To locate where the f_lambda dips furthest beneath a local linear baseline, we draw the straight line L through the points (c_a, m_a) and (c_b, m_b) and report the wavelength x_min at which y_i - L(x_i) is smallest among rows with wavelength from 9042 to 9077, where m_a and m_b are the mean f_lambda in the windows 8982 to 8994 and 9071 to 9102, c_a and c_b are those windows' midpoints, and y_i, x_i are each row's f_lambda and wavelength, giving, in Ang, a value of 9042.74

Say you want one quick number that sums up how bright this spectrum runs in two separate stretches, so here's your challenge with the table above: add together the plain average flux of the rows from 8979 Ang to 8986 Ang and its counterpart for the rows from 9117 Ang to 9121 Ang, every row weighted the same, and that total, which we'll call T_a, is 16.5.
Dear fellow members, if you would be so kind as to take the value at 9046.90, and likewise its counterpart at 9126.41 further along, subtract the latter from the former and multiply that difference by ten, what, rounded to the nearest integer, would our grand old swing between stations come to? 0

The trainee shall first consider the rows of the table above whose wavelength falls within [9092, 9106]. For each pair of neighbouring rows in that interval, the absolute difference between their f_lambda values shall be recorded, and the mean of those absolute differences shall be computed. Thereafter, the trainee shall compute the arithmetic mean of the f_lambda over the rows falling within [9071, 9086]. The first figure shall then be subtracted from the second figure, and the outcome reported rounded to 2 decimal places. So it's 7.41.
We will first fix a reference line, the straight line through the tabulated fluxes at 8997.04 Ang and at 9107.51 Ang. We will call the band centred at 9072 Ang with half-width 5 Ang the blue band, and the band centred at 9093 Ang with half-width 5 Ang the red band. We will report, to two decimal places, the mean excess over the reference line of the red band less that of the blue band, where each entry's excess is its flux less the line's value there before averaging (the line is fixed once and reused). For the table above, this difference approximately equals -0.07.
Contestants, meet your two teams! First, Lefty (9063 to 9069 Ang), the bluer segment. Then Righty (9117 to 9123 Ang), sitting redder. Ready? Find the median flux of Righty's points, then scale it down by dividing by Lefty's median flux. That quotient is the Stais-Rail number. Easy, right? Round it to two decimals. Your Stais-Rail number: 1.04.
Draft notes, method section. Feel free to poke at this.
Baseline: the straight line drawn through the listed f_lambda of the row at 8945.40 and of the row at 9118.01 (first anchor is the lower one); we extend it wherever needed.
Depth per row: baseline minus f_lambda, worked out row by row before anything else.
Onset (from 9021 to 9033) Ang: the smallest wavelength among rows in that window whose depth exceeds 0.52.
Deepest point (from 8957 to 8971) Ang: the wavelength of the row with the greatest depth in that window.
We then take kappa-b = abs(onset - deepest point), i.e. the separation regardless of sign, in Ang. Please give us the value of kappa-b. 64.2 Ang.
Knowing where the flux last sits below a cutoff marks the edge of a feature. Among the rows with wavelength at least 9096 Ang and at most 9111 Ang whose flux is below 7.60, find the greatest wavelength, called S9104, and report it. 9099.13 Ang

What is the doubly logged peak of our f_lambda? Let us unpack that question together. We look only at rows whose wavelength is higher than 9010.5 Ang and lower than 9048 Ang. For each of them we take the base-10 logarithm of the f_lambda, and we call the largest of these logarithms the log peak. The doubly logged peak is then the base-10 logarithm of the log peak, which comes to -0.041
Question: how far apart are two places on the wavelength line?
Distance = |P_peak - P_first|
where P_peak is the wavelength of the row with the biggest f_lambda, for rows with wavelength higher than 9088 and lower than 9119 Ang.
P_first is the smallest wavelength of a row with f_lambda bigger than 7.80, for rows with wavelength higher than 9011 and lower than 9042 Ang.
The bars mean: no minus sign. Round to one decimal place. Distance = 71.0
